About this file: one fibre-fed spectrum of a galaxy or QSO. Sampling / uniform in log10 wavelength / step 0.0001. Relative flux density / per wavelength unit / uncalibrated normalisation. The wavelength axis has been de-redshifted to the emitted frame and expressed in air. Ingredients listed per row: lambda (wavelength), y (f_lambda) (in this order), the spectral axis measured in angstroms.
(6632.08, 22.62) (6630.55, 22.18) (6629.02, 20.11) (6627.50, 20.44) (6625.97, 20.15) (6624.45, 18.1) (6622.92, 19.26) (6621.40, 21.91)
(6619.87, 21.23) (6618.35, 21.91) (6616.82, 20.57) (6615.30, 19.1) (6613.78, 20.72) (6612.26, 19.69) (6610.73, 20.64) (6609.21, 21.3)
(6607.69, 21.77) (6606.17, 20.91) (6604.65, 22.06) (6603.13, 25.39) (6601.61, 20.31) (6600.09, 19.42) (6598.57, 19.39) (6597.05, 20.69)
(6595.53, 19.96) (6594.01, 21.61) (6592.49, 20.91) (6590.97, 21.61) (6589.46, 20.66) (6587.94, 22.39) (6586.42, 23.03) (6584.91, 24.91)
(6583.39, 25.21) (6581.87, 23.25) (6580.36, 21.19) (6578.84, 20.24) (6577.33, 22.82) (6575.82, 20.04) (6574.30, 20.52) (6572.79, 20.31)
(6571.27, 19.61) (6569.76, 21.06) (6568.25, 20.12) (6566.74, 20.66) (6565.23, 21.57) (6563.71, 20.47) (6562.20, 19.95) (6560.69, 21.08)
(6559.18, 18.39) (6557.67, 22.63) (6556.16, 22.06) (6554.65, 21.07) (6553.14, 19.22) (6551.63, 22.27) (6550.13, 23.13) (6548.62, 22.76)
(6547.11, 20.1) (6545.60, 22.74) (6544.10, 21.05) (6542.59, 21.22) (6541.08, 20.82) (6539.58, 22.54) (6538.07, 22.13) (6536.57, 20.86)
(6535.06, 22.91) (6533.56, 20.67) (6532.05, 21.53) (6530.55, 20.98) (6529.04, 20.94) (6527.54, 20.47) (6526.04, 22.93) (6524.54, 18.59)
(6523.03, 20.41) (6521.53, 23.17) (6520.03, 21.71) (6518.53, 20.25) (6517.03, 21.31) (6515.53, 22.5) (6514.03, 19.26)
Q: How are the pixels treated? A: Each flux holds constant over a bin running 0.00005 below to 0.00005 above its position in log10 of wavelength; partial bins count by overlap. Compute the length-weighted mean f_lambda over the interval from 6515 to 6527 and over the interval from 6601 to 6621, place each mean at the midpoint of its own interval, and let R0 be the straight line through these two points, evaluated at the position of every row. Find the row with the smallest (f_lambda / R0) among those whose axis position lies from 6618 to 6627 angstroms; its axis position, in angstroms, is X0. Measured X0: 6624.45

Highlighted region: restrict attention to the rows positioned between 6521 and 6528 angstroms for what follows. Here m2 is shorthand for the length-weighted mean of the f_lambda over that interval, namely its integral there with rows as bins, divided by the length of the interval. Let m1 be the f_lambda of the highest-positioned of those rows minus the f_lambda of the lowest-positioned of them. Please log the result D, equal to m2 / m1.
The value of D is -8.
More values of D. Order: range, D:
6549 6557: -20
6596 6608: 20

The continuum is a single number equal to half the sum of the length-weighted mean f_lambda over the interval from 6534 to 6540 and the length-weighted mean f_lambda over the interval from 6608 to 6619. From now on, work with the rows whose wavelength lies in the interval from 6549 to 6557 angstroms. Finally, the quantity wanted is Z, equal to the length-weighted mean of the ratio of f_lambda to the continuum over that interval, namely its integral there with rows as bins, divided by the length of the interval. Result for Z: 1.015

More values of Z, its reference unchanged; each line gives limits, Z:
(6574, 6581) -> 0.985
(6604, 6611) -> 1.004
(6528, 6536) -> 1.002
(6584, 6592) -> 1.057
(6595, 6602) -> 0.935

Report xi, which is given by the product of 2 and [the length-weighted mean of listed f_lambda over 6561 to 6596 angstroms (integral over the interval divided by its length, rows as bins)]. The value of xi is 42.8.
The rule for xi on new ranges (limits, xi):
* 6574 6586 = 44.7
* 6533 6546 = 43.3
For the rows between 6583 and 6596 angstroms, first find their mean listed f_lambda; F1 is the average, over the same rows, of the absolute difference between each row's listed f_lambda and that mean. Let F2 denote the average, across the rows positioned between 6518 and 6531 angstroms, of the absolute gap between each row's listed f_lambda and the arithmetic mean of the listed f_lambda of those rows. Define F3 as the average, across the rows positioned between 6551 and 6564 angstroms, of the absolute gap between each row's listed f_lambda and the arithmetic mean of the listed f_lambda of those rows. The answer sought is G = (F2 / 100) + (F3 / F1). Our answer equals 0.8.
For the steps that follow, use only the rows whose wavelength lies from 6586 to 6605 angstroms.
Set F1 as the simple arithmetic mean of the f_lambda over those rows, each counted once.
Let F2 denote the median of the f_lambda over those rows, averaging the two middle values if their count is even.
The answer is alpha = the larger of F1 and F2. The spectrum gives 21.3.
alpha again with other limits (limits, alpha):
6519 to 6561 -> 21.4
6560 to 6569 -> 20.6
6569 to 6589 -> 21.9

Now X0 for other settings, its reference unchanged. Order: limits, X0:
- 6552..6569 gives 6559.18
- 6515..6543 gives 6524.54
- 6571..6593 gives 6571.27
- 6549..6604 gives 6559.18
